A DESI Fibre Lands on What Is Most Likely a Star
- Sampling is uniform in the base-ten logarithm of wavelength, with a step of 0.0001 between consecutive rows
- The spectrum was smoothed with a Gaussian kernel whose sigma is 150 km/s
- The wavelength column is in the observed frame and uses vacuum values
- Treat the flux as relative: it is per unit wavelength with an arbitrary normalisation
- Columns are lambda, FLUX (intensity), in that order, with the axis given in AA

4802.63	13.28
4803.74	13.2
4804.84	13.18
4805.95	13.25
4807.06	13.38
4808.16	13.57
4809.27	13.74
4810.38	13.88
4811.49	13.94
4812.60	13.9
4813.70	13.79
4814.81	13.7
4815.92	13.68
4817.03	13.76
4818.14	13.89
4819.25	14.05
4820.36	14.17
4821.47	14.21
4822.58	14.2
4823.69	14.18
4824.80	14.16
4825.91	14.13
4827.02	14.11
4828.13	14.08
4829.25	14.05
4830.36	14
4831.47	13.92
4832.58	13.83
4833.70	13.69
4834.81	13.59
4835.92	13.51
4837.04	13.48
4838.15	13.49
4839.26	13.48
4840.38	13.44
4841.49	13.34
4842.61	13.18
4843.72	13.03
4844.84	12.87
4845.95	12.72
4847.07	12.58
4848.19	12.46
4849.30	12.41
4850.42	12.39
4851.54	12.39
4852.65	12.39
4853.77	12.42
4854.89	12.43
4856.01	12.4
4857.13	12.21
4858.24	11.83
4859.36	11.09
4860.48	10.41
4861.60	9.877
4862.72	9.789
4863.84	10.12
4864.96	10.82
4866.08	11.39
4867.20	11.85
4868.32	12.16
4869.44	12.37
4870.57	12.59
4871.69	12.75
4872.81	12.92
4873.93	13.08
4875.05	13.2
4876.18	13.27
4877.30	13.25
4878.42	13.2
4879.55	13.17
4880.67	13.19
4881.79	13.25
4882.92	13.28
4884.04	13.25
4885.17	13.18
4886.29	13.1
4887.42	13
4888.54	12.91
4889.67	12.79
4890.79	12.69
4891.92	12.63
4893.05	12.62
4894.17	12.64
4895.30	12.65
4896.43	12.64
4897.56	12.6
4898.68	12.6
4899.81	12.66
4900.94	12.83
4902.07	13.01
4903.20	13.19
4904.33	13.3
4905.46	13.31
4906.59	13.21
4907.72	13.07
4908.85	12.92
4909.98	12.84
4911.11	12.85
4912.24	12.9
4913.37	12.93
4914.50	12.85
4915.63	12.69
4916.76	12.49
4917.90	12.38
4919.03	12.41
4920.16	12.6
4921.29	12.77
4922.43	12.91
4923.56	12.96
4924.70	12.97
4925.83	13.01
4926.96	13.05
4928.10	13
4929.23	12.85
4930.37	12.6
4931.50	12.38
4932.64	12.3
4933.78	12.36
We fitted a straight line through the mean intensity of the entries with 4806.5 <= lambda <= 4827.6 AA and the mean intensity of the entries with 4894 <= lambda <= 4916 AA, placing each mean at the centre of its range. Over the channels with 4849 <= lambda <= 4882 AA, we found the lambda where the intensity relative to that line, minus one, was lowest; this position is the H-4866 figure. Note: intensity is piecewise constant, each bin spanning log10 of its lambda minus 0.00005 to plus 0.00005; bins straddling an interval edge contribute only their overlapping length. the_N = 4862.72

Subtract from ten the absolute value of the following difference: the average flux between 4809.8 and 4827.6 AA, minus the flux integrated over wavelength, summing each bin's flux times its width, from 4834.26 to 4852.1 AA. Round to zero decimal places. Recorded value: -208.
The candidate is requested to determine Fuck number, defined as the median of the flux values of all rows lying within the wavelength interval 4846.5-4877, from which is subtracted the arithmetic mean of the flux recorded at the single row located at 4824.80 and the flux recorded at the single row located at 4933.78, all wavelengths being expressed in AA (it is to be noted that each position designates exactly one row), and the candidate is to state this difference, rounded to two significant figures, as -0.87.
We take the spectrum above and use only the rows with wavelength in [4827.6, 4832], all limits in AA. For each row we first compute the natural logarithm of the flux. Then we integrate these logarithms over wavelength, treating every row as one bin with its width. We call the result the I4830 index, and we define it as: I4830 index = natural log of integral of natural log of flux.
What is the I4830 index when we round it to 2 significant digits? 2.5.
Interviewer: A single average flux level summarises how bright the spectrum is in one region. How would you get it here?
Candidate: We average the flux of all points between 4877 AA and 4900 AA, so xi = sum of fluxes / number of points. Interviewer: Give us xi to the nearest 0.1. 12.9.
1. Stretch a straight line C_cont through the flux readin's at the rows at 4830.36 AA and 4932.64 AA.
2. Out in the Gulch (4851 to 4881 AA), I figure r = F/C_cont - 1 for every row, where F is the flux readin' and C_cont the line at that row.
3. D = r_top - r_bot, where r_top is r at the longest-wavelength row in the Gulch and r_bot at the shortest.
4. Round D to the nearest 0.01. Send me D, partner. 0.09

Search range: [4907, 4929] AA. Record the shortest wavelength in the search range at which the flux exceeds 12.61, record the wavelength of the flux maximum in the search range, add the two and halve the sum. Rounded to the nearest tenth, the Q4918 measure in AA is 4907.7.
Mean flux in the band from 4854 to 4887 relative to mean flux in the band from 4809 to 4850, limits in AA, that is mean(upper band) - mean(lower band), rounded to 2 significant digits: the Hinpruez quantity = -1.4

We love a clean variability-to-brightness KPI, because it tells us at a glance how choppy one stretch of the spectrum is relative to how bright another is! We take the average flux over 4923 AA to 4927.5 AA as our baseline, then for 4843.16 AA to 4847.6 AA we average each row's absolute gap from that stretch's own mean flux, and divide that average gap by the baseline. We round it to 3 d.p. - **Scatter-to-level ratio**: 0.012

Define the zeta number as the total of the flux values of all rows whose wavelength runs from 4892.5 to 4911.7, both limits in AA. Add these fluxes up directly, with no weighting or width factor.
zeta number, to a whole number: 219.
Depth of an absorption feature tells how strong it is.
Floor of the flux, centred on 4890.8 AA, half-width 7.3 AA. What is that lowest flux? 12.6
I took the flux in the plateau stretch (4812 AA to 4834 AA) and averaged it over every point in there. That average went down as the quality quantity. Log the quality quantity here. 14.0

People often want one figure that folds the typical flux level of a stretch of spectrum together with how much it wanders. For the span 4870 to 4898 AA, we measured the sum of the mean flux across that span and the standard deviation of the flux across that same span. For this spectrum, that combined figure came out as 13.2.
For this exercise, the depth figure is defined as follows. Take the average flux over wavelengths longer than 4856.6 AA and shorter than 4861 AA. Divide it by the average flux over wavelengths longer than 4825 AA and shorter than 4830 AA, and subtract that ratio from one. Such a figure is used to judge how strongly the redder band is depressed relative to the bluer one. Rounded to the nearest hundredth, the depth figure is 0.19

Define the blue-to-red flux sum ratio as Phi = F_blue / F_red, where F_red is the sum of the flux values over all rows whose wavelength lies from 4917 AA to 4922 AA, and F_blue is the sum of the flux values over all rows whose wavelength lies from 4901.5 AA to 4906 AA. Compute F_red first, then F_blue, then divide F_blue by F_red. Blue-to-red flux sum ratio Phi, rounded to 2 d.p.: 1.05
